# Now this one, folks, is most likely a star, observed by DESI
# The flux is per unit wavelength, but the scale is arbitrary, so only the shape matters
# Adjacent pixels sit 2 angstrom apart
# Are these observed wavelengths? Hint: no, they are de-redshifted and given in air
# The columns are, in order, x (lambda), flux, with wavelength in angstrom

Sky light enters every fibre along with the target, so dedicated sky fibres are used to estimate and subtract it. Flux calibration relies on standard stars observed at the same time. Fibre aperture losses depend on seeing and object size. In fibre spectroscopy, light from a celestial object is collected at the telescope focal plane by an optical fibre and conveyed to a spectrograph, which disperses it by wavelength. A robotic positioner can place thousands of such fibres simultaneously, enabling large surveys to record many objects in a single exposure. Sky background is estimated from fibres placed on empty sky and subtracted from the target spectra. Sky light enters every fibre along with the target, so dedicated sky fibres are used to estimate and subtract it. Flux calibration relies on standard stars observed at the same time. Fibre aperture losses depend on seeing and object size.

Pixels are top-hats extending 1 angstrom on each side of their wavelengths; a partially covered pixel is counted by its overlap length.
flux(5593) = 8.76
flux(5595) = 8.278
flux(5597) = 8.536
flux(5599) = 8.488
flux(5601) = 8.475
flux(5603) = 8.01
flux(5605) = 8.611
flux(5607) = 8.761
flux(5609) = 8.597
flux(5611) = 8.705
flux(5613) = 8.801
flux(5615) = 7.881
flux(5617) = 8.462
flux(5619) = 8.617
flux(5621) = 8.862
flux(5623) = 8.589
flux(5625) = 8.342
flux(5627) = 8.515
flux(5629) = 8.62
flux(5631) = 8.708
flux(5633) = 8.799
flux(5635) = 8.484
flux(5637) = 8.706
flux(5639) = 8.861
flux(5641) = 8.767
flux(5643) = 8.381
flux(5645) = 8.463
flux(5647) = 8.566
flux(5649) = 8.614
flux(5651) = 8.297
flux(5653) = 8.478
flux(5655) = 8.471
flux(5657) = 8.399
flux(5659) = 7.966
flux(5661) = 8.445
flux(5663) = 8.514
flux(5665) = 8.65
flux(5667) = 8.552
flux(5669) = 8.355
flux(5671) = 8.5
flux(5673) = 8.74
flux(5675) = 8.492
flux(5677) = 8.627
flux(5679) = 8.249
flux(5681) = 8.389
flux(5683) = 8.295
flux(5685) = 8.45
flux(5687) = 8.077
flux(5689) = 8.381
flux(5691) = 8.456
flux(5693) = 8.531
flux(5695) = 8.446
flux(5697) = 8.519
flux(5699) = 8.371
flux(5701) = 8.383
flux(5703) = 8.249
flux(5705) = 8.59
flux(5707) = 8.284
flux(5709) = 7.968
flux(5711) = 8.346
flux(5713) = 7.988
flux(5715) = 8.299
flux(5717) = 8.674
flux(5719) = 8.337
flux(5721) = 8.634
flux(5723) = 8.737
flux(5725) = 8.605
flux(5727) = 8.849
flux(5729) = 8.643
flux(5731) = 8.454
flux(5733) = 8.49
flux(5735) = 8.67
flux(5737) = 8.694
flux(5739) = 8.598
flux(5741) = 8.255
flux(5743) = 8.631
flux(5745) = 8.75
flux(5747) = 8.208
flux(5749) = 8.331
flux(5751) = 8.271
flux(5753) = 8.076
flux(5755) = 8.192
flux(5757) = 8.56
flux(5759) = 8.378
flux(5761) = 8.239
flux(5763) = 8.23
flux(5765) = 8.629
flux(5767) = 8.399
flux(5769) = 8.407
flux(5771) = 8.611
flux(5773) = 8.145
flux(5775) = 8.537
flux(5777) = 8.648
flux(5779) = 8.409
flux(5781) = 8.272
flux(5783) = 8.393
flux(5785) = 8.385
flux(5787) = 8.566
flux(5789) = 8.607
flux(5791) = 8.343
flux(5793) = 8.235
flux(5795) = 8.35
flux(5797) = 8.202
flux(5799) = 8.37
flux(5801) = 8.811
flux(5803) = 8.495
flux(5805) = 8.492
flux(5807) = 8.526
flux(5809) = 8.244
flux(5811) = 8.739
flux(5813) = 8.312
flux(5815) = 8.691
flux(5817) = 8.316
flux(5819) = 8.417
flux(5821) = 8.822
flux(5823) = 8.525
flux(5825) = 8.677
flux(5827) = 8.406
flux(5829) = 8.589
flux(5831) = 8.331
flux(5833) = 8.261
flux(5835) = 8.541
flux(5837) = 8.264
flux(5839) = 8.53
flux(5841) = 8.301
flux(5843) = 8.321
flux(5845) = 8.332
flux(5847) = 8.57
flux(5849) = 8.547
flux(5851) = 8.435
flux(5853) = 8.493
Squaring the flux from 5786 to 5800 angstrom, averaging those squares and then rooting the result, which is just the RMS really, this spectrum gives 8.38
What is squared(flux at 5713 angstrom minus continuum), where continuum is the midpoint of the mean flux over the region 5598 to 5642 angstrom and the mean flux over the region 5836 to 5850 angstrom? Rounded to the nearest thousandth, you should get 0.254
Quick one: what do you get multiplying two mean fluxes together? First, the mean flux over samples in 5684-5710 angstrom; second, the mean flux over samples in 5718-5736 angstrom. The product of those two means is 71.9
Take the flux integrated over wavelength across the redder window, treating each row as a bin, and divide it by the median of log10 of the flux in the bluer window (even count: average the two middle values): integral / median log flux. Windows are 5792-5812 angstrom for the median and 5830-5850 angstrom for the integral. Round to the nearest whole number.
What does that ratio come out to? 181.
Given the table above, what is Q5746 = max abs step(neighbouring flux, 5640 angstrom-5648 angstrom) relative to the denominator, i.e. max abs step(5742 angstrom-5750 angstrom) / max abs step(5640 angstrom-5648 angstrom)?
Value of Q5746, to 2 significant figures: 1.4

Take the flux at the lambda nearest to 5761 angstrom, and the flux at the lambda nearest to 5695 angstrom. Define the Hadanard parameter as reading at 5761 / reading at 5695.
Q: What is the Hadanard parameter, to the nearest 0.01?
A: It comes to 0.98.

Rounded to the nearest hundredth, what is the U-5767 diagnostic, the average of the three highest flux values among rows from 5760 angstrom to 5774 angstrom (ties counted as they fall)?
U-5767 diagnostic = 8.55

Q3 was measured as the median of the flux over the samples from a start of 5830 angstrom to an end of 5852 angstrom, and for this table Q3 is 8.33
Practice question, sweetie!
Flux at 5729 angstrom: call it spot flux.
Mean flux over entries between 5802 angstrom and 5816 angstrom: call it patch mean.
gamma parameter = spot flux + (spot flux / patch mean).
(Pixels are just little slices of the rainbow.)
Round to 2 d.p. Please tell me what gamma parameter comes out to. 9.66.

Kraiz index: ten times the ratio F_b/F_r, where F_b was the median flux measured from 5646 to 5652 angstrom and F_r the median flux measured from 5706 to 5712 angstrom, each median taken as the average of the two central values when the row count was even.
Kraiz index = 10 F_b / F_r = 10.3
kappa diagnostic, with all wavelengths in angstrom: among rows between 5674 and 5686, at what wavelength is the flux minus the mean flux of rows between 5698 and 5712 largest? 5677 angstrom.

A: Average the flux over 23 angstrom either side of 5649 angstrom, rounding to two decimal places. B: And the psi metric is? 8.53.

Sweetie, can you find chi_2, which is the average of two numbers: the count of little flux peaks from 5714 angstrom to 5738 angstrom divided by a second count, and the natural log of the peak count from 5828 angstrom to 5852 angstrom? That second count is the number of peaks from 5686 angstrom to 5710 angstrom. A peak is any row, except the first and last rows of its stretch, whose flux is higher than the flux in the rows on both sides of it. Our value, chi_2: 0.9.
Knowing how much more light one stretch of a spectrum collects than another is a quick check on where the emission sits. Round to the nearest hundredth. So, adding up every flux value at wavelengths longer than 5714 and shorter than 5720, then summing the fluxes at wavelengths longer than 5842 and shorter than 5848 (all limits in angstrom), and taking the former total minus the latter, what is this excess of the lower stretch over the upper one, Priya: 0.09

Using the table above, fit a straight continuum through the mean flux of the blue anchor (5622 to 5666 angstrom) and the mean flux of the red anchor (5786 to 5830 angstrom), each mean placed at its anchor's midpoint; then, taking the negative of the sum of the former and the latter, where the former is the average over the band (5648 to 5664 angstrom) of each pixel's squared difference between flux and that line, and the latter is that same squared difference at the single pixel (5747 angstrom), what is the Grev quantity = -0.137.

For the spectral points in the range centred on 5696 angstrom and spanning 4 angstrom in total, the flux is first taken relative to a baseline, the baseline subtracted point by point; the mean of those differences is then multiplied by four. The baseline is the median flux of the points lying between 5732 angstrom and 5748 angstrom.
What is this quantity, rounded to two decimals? -0.53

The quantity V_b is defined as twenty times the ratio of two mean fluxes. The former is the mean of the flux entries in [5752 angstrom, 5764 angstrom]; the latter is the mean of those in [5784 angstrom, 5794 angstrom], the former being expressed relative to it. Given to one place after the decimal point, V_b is 19.6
